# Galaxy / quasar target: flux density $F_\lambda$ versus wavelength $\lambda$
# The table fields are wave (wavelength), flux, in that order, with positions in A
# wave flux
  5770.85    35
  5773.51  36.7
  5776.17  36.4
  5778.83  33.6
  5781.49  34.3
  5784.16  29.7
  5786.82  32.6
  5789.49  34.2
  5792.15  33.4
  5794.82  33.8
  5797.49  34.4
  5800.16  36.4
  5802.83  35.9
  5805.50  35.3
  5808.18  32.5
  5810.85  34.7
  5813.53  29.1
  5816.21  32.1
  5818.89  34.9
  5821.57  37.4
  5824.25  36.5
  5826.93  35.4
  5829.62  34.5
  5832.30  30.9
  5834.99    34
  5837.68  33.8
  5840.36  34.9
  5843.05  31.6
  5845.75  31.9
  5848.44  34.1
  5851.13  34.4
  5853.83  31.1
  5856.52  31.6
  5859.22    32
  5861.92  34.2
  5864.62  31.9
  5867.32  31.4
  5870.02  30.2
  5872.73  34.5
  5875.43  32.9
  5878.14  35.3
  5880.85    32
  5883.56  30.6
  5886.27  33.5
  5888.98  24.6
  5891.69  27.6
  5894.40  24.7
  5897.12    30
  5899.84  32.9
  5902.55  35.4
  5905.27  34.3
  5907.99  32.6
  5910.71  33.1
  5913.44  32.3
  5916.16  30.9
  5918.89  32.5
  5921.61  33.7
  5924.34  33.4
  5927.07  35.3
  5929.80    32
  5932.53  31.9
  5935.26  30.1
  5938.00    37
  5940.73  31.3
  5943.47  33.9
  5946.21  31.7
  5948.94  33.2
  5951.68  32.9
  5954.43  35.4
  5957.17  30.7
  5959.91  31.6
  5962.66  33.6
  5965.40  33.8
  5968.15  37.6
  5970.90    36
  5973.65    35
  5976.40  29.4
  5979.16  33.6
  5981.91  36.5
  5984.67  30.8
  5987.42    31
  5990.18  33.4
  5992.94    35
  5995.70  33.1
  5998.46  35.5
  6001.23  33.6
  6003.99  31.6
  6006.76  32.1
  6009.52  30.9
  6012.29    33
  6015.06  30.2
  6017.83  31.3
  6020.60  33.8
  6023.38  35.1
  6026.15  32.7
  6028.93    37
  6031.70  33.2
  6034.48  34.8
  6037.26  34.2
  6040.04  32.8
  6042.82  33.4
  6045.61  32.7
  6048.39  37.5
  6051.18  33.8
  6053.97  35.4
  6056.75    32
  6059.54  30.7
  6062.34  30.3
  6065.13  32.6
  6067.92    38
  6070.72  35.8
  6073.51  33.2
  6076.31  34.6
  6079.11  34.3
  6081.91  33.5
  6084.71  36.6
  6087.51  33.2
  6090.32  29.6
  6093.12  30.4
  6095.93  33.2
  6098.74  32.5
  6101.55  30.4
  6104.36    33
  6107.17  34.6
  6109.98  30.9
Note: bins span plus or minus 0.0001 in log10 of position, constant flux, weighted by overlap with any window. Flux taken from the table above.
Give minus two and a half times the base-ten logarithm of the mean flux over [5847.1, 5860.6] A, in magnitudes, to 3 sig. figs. -3.78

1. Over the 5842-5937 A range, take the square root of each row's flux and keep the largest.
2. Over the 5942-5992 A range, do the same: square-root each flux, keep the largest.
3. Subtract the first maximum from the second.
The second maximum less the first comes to 0.18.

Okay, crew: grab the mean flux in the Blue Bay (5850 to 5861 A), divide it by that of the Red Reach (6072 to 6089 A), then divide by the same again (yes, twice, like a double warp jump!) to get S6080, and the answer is 0.028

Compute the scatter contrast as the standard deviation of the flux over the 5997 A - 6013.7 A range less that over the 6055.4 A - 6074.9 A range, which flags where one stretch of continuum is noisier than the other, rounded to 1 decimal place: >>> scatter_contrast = -1.1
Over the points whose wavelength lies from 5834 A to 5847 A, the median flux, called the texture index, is 33.8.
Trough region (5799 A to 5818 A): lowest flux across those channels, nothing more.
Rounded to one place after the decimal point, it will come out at 29.1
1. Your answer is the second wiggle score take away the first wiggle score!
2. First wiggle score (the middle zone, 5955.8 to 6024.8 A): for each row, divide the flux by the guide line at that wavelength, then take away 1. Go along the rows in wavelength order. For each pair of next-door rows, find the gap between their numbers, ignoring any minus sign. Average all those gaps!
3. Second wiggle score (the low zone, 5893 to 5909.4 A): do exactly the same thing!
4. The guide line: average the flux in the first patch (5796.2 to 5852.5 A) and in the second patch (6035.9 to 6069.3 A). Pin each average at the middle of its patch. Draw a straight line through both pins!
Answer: 0.016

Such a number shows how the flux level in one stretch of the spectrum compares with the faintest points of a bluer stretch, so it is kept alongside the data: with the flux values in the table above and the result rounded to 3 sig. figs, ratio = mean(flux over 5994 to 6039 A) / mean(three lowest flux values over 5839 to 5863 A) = 1.06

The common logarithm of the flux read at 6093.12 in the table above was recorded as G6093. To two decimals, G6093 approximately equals 1.48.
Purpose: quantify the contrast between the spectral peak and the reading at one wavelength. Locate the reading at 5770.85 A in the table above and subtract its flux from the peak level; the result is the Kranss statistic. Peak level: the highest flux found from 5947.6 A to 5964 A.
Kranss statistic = 0.4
